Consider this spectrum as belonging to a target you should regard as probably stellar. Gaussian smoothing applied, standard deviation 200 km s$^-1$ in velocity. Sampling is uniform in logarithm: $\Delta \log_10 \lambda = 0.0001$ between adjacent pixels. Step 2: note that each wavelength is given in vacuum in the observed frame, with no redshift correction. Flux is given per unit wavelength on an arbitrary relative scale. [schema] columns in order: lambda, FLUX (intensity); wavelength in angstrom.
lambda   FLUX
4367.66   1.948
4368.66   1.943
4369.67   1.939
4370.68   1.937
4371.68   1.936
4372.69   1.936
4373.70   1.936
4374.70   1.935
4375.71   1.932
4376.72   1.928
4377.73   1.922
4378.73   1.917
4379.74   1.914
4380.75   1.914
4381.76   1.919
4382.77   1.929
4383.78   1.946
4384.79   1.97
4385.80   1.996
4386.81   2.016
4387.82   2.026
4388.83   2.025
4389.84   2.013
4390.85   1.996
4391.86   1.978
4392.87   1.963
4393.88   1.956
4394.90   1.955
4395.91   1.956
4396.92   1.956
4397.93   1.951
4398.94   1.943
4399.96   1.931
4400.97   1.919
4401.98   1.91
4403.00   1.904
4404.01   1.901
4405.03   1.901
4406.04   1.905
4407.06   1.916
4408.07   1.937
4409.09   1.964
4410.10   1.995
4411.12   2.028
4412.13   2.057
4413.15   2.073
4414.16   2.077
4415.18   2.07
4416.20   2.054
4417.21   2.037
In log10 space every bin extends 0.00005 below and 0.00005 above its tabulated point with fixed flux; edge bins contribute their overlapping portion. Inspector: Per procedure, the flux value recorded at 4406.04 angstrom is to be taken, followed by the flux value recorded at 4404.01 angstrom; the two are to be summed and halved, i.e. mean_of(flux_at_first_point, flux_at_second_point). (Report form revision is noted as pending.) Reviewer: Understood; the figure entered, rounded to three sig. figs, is 1.90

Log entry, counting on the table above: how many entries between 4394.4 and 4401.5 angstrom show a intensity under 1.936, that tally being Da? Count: 2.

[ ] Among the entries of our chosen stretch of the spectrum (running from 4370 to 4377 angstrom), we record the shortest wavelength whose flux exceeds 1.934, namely 4370.68 angstrom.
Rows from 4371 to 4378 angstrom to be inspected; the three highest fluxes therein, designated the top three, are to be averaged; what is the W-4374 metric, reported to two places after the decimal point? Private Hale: 1.94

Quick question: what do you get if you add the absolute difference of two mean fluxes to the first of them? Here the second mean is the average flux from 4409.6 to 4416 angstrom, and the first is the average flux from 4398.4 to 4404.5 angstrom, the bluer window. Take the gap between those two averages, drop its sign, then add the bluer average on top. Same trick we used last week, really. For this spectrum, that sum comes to 2.05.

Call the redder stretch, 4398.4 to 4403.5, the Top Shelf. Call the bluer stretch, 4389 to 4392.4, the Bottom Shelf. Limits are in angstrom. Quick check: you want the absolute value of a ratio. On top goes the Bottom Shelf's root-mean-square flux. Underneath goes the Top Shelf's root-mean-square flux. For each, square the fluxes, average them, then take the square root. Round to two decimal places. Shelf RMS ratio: 1.04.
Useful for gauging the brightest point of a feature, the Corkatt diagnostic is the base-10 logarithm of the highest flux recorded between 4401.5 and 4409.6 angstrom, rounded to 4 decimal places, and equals 0.2931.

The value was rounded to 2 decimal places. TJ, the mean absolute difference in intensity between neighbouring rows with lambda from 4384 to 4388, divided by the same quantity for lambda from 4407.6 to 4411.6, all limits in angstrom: 0.62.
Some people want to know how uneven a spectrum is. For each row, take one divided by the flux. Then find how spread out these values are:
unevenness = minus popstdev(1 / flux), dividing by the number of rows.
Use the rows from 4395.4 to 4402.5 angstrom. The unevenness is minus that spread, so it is -0.0046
